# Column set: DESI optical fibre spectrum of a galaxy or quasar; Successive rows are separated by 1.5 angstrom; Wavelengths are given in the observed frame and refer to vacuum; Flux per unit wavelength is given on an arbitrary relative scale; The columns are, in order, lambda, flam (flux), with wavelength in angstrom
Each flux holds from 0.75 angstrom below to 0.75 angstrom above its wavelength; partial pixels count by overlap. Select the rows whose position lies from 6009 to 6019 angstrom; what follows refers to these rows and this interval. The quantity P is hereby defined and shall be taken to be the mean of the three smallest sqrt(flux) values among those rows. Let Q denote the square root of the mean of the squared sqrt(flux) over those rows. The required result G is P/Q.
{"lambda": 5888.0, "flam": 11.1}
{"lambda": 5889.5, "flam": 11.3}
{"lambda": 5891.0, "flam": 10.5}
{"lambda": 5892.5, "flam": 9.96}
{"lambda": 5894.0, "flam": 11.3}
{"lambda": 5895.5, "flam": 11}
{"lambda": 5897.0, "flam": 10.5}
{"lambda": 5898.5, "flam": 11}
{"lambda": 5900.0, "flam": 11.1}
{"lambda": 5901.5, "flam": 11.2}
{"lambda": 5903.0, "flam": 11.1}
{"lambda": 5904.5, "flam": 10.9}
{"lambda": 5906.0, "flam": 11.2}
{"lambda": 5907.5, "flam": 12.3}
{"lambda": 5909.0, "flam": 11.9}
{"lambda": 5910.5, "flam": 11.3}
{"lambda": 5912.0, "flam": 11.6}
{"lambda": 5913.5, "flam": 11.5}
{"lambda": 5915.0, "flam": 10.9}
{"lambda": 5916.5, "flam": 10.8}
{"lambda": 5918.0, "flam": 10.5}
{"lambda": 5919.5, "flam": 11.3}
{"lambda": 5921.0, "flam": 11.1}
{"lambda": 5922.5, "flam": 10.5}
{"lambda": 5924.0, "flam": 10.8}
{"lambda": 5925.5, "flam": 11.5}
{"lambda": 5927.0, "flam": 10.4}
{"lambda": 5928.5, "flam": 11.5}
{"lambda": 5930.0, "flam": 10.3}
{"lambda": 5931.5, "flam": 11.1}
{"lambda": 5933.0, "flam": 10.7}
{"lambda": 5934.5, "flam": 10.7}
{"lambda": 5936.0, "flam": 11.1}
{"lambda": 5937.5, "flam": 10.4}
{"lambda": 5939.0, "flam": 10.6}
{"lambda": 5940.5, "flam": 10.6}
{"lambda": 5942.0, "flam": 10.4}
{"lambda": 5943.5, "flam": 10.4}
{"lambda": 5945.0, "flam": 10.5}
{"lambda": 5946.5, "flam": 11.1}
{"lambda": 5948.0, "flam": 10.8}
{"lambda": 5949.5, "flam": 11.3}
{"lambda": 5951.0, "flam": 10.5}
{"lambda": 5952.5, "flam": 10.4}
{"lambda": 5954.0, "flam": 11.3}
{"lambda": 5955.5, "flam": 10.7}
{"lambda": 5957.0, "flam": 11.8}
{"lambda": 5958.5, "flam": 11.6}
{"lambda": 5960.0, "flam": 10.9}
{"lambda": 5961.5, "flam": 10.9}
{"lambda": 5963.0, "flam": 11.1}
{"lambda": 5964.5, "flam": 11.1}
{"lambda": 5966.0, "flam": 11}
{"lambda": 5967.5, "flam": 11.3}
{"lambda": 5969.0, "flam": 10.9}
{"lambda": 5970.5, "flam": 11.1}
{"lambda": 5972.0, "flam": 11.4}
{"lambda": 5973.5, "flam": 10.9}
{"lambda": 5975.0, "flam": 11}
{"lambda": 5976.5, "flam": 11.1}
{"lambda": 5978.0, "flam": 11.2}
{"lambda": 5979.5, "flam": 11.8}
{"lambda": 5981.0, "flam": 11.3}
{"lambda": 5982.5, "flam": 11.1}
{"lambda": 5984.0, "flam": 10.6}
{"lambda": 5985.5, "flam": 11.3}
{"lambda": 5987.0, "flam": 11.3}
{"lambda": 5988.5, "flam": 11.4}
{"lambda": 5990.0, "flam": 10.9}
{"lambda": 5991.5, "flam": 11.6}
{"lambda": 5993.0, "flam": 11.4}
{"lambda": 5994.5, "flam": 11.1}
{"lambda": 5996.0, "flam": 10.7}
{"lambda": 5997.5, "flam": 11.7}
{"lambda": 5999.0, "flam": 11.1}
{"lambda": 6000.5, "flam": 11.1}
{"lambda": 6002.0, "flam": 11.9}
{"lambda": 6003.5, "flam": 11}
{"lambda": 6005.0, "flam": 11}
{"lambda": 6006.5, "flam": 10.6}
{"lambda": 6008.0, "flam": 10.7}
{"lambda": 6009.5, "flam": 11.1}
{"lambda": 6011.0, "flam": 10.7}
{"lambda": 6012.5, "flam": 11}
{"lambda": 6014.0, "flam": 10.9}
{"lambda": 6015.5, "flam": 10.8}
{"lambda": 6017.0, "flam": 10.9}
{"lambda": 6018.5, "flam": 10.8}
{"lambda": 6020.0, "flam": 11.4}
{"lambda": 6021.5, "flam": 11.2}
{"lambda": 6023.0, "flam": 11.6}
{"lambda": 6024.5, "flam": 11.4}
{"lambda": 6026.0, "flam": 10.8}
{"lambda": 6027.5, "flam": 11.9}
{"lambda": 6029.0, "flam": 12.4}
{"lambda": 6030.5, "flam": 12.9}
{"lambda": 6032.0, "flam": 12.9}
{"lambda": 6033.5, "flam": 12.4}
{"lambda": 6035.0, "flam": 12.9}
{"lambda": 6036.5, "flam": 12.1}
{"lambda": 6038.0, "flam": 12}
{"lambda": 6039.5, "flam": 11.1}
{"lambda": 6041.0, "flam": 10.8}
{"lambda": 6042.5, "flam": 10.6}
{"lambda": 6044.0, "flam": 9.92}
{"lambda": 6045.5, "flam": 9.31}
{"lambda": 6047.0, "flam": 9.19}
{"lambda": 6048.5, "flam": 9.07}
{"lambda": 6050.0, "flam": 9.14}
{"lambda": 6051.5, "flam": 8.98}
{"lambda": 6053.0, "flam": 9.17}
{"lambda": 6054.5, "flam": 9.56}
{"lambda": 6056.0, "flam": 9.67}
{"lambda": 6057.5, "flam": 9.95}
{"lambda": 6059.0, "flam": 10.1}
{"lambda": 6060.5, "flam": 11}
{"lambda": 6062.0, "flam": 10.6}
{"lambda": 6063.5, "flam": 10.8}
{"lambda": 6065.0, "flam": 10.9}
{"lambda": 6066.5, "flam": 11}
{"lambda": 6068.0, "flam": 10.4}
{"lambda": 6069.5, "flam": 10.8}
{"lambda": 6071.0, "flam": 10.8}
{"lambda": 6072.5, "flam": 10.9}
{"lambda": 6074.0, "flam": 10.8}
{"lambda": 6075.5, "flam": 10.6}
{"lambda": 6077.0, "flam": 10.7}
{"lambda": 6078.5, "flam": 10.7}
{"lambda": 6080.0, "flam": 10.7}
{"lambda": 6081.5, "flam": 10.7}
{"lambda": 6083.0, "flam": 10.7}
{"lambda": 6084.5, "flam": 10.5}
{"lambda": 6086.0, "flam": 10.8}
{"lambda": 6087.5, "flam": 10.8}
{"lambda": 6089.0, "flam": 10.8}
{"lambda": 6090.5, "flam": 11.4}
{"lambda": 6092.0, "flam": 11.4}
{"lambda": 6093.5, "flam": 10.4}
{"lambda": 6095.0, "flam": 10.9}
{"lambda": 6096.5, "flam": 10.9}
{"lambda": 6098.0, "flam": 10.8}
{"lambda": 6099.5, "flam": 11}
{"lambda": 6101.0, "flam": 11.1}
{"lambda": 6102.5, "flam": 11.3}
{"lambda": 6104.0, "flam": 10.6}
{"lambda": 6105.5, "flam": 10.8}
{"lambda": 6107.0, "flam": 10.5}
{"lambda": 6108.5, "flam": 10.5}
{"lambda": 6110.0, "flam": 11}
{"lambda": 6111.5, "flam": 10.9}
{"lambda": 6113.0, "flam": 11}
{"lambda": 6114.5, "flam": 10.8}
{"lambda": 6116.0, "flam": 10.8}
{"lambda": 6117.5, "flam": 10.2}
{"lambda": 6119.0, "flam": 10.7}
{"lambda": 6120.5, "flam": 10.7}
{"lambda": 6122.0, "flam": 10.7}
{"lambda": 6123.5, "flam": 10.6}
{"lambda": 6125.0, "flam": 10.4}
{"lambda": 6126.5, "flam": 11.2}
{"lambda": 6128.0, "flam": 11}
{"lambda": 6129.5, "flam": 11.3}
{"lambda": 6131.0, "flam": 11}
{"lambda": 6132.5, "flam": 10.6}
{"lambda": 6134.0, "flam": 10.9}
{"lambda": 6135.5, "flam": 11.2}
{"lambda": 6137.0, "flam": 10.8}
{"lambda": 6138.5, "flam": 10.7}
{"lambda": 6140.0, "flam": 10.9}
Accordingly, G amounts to 0.995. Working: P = 3.28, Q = 3.30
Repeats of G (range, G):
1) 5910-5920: 0.982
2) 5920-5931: 0.978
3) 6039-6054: 0.965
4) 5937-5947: 0.992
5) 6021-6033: 0.968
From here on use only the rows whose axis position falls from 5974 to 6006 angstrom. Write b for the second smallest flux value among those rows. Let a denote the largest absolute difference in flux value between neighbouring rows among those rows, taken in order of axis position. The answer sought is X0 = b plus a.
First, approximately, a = 1.00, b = 10.7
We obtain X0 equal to 11.7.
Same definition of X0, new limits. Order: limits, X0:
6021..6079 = 10.2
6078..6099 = 11.5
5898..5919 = 11.9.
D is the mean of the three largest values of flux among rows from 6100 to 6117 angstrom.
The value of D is 11.1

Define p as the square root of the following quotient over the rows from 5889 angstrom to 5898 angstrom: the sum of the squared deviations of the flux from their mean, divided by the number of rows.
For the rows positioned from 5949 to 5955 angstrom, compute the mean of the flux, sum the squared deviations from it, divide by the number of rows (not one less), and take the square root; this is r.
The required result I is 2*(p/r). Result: 2.3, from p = 0.486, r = 0.4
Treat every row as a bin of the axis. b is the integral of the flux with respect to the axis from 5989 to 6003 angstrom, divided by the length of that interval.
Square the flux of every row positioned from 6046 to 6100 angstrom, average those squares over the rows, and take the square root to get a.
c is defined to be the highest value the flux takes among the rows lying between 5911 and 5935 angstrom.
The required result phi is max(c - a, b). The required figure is 11.3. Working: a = 10.5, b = 11.3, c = 11.6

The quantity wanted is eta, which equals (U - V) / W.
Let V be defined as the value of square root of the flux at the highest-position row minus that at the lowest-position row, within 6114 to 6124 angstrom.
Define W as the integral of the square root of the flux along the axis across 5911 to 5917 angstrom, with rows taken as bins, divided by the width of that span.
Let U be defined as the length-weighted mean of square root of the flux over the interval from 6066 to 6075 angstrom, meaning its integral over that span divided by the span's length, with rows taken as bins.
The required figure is 0.99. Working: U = 3.28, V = -0.03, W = 3.349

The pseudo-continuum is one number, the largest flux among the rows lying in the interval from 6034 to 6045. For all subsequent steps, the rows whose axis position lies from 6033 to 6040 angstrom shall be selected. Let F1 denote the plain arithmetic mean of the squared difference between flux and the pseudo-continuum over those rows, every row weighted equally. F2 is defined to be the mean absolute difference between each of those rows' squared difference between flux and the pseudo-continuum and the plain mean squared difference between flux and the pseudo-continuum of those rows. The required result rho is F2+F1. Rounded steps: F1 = 1.0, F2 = 0.90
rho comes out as 1.9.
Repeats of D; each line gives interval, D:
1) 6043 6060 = 10.0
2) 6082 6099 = 11.2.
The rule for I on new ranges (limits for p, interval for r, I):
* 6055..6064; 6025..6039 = 1.5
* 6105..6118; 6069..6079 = 5.6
